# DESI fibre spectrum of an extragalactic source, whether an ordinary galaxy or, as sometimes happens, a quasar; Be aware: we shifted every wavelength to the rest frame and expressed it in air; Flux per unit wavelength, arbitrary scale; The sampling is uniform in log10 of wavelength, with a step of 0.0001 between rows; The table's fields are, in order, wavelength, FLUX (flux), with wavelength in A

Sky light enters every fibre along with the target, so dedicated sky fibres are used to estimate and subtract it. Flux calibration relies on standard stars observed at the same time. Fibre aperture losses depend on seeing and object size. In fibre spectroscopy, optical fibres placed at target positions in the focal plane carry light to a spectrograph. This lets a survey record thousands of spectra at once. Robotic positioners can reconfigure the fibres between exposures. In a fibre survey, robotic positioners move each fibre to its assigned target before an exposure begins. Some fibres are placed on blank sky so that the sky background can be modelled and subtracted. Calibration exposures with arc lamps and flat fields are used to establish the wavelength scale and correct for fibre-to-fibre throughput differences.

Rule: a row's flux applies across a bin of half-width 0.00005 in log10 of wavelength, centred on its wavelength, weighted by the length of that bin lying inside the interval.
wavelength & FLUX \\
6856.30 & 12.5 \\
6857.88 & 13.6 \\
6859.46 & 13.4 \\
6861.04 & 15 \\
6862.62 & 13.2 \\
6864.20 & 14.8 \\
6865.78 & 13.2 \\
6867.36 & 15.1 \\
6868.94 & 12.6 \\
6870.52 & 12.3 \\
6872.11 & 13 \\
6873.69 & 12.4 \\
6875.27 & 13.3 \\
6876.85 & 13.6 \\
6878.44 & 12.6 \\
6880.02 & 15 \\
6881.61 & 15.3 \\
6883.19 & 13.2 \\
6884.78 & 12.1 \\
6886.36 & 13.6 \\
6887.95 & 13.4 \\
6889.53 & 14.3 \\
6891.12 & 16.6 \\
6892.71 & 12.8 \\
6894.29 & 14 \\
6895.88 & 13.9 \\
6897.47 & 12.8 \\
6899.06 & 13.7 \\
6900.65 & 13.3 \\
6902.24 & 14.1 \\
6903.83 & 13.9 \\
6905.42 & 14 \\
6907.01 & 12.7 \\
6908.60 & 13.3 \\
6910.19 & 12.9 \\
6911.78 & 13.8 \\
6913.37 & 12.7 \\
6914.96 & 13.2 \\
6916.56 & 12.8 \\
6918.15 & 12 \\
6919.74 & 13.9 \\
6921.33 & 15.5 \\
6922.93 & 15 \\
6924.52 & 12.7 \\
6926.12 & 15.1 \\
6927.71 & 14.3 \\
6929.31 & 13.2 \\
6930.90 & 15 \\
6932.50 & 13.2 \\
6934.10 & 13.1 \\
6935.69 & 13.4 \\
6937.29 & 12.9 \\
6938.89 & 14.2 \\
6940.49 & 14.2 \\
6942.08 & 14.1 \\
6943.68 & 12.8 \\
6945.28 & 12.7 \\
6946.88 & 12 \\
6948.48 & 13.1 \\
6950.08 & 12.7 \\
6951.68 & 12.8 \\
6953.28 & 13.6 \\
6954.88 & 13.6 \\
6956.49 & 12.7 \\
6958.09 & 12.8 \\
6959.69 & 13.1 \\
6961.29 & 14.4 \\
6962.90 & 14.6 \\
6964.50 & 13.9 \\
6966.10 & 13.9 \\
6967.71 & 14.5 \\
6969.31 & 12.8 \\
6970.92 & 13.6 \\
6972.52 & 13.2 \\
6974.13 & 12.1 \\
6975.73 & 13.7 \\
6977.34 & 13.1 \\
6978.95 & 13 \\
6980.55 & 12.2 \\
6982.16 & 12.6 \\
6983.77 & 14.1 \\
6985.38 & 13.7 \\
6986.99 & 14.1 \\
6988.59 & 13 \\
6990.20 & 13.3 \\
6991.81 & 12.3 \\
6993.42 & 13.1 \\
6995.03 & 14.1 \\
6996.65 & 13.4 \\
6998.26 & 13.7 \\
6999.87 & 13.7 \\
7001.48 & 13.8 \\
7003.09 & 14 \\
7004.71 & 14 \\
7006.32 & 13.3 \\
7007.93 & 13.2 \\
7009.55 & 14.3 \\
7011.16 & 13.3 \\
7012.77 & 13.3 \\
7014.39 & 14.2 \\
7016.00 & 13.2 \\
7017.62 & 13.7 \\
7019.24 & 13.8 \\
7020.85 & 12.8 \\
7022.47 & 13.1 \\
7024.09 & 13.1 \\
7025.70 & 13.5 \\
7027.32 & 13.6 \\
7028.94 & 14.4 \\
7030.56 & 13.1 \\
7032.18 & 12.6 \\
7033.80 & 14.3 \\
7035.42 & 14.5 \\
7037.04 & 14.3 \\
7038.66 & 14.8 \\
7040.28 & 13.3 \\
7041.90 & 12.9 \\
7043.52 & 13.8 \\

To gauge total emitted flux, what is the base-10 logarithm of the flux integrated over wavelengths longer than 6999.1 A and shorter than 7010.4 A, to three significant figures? 2.19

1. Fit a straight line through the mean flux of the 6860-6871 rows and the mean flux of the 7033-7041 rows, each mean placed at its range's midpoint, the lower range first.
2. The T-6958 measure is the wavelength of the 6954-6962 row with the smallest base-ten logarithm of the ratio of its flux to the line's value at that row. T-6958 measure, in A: 6956.49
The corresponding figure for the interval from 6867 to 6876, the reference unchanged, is 6870.52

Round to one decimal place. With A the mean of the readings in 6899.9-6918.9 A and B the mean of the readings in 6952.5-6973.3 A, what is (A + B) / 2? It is 13.4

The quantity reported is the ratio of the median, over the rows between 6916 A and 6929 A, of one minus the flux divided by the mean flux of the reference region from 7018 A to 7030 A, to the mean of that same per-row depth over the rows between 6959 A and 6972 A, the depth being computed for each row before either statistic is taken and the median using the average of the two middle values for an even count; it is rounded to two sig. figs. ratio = 1.7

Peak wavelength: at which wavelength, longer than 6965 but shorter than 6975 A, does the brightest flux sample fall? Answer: 6967.71 A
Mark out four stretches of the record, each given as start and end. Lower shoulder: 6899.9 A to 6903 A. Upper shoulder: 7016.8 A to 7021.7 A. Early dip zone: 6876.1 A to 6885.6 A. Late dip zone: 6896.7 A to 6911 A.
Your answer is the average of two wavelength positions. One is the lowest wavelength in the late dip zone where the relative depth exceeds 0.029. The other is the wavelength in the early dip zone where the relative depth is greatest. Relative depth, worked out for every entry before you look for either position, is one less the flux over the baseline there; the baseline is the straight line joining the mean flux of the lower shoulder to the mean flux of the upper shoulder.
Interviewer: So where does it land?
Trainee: 6891.1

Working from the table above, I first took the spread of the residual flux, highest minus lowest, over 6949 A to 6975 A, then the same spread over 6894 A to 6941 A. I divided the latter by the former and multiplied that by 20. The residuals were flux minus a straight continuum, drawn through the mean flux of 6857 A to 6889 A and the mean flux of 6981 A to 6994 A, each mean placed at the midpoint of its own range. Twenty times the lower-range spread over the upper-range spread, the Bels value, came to 28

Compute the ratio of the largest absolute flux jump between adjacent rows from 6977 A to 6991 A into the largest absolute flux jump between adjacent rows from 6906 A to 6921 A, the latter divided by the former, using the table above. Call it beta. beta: 1.3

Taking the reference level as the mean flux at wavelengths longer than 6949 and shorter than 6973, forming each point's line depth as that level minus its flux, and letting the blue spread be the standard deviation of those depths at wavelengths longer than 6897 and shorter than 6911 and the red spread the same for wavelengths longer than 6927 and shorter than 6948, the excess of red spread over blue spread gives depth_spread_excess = 0.29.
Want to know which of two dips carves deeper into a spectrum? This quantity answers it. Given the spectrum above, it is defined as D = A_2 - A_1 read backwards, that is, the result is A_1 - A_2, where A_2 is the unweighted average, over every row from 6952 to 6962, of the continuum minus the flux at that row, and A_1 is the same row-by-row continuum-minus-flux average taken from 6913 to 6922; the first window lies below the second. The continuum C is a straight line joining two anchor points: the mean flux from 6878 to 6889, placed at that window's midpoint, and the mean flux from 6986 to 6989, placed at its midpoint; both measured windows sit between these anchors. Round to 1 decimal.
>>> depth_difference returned 0.0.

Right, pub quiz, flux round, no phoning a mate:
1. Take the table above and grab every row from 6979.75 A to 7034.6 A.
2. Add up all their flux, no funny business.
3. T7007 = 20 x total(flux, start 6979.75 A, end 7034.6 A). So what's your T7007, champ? 9158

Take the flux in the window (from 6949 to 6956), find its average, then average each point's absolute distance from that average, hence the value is 0.425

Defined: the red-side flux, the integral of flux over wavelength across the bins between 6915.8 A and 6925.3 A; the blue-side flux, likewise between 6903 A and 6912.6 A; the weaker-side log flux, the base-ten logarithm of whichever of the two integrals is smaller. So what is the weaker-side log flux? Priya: 2.11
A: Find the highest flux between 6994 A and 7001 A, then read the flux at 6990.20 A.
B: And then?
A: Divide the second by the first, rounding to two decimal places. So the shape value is 0.94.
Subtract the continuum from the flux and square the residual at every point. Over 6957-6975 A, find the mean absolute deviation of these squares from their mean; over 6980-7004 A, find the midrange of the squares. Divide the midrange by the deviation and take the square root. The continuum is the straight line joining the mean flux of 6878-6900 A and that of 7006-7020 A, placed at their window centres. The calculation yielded 1.53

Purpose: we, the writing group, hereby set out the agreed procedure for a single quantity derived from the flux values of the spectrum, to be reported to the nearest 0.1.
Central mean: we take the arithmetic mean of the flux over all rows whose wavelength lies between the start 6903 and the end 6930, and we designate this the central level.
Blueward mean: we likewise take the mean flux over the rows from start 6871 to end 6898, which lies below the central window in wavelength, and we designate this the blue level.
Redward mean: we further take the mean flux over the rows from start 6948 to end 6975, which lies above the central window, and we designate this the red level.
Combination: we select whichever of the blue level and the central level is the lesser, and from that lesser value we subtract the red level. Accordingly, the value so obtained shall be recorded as 0.2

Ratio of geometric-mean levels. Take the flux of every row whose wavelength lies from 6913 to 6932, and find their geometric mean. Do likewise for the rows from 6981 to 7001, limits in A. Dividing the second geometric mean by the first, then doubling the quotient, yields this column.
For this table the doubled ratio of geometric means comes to 1.953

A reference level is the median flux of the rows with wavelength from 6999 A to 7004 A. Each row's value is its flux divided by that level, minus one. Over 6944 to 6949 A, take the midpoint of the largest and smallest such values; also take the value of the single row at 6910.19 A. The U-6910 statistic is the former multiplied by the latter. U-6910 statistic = 0.0059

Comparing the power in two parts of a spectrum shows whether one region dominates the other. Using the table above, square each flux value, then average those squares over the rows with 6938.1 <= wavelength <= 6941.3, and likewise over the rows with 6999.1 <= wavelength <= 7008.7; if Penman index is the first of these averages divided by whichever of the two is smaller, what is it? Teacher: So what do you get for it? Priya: 1.08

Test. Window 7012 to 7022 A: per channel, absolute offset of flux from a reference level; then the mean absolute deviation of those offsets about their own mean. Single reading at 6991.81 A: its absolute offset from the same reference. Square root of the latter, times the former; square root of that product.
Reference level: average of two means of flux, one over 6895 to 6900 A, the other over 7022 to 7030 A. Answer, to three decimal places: 0.468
